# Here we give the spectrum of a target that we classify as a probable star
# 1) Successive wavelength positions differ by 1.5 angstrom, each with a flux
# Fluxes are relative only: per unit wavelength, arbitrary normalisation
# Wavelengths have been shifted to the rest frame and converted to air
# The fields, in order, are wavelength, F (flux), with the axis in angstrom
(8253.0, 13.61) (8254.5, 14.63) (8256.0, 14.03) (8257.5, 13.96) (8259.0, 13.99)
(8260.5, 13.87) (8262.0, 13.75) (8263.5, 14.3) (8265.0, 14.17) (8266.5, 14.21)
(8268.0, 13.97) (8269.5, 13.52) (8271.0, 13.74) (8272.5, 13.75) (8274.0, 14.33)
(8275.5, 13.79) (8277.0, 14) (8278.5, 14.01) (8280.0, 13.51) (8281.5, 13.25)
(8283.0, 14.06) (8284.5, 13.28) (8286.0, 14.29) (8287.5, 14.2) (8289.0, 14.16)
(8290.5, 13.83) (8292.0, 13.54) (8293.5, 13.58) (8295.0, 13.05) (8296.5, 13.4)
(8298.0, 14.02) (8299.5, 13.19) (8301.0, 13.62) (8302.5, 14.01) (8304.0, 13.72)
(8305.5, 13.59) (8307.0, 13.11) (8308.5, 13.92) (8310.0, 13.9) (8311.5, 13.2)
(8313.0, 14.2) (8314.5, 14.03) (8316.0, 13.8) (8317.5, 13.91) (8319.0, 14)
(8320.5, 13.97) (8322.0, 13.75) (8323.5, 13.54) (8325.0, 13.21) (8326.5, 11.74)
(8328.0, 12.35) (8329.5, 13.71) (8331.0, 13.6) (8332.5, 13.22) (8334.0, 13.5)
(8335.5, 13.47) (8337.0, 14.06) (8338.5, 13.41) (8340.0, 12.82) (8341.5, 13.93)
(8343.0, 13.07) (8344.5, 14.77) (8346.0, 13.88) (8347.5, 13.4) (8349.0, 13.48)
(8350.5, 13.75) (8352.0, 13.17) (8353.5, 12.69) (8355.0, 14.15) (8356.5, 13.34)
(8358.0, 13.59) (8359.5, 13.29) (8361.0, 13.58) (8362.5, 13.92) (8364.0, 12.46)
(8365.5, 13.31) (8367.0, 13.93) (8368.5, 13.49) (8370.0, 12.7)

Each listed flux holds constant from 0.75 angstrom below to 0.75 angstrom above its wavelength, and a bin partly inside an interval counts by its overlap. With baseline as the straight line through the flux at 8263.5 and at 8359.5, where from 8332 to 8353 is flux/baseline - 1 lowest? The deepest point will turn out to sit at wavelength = 8340.0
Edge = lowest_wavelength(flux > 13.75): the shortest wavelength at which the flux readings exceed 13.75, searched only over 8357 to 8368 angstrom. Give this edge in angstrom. 8362.5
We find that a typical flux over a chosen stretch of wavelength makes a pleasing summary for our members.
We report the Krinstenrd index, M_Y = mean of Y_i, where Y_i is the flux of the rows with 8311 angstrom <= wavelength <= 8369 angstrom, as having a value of 13.5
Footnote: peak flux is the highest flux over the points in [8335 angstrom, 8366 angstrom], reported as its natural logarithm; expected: 2.69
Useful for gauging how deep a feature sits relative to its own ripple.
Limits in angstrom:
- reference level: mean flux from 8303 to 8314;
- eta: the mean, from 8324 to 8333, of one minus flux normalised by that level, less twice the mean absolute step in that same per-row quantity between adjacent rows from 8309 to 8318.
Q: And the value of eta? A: -0.014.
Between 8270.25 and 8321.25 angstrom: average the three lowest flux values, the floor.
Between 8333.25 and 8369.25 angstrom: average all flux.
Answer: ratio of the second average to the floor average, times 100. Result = 103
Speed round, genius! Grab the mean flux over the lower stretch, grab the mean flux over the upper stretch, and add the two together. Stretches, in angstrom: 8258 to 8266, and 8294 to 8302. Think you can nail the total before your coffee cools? 27.5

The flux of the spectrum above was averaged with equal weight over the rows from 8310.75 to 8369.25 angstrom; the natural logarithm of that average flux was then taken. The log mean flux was 2.60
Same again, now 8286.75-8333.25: 2.61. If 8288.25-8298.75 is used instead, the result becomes 2.61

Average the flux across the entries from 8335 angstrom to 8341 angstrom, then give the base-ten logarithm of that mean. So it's 1.13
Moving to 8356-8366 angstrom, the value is 1.13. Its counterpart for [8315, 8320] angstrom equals 1.14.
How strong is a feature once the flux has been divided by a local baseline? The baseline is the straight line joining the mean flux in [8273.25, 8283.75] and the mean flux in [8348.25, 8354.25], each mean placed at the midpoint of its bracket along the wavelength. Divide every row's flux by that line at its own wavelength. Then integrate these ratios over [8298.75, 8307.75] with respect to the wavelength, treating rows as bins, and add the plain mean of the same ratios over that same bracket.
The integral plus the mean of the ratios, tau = 9.9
